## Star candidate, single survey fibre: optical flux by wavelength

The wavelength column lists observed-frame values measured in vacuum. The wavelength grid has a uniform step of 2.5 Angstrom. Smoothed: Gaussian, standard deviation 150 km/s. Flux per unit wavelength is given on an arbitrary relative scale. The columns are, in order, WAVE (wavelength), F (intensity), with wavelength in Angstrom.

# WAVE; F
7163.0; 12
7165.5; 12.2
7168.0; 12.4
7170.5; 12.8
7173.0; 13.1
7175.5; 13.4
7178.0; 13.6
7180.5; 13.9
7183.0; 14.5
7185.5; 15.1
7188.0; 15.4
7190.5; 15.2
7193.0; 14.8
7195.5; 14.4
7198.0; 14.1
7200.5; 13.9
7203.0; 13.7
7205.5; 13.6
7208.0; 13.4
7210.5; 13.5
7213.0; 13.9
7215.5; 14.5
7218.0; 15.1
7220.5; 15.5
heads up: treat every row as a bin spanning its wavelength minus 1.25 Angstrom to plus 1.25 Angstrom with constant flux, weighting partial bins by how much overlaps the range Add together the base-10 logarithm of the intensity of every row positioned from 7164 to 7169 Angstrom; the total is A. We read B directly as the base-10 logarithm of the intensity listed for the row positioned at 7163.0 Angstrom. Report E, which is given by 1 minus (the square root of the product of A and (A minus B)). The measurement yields -0.55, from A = 2.18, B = 1.08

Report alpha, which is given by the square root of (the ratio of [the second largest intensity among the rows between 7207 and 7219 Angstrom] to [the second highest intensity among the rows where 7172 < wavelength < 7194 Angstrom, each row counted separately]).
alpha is 0.977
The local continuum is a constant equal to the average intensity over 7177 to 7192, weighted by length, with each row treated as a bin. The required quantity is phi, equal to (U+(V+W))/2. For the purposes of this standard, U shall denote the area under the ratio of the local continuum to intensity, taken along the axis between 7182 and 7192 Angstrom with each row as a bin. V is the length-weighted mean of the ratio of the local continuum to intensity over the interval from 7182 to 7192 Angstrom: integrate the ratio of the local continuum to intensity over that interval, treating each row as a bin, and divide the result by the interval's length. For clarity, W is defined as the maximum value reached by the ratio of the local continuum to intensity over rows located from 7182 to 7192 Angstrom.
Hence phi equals 5.85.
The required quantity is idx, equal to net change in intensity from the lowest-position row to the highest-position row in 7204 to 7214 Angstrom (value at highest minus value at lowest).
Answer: 0.3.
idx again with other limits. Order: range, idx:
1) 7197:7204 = -0.4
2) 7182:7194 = 0.3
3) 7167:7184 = 2.1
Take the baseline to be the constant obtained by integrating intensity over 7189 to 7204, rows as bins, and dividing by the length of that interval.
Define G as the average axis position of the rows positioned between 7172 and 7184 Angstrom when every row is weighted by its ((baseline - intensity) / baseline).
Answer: 7175.6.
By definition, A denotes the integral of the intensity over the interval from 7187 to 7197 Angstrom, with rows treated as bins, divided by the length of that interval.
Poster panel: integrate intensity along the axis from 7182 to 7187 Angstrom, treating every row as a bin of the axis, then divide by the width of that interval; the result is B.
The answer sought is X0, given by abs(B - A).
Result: 0.1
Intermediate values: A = 14.9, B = 14.8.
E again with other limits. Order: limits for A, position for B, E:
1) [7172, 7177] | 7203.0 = -0.58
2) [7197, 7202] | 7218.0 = -0.60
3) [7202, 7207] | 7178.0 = -0.61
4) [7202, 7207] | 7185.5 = -0.57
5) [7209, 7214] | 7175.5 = -0.61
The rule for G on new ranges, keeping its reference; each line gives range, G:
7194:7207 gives 7202.8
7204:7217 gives 7208.6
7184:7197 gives 7188.8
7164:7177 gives 7169.5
